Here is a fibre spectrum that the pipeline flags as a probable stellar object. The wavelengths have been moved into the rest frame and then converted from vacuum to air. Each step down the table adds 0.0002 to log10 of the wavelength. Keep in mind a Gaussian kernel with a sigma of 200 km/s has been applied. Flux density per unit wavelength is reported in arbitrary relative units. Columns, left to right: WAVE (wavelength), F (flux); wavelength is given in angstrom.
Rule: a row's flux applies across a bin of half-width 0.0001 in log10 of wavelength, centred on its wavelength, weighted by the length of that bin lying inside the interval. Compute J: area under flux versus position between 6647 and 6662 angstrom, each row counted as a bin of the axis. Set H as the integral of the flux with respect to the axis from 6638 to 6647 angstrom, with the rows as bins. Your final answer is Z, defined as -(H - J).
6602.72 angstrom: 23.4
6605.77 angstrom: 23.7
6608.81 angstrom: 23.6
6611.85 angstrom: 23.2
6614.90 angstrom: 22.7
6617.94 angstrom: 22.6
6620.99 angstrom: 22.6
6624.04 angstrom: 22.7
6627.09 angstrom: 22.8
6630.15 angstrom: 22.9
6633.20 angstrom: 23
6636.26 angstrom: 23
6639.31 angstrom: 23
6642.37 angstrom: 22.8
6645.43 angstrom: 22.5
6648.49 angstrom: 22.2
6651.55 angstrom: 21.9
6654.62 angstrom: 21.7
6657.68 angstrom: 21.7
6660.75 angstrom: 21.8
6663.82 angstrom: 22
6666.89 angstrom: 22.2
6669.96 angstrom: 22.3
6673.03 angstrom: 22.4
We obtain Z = 123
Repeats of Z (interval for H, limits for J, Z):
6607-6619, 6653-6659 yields -147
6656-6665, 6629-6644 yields 148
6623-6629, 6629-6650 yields 342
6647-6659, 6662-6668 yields -130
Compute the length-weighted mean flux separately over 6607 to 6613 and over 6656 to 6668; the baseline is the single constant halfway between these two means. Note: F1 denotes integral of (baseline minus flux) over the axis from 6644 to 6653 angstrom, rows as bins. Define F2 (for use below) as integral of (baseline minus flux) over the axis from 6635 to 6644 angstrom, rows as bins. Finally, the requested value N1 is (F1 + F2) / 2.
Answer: 1.1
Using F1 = 4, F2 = -2.2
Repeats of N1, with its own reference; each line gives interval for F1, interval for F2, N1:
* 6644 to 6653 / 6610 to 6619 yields 1.3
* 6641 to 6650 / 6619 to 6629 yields 0.7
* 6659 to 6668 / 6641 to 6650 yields 4.0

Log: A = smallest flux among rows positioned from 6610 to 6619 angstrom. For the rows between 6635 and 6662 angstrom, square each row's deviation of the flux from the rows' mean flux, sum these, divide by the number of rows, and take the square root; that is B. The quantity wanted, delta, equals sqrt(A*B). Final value 3.42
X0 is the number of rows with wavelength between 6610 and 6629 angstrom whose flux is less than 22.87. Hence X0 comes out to 5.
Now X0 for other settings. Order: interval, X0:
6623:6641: 2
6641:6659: 6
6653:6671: 6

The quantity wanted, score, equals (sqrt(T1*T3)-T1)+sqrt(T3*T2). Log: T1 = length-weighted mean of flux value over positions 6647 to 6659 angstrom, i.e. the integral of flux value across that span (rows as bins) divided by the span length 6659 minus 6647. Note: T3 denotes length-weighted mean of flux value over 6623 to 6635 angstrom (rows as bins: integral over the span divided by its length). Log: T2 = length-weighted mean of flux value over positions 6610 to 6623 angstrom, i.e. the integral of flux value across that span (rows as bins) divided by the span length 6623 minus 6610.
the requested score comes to 23.3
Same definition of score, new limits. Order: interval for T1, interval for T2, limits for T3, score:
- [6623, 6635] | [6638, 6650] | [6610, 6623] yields 22.7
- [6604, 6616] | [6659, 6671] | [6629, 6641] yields 22.3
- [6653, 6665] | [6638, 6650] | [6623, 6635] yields 23.3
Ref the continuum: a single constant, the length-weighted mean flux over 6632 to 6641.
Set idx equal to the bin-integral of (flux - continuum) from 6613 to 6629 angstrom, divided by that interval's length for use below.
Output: -0.3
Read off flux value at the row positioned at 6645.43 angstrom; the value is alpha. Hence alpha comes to 22.5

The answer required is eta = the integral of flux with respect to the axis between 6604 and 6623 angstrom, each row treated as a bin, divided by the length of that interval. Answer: 23.1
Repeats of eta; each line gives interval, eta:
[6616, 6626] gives 22.7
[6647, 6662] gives 21.9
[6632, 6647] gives 22.9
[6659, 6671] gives 22.1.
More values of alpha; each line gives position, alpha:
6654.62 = 21.7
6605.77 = 23.7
